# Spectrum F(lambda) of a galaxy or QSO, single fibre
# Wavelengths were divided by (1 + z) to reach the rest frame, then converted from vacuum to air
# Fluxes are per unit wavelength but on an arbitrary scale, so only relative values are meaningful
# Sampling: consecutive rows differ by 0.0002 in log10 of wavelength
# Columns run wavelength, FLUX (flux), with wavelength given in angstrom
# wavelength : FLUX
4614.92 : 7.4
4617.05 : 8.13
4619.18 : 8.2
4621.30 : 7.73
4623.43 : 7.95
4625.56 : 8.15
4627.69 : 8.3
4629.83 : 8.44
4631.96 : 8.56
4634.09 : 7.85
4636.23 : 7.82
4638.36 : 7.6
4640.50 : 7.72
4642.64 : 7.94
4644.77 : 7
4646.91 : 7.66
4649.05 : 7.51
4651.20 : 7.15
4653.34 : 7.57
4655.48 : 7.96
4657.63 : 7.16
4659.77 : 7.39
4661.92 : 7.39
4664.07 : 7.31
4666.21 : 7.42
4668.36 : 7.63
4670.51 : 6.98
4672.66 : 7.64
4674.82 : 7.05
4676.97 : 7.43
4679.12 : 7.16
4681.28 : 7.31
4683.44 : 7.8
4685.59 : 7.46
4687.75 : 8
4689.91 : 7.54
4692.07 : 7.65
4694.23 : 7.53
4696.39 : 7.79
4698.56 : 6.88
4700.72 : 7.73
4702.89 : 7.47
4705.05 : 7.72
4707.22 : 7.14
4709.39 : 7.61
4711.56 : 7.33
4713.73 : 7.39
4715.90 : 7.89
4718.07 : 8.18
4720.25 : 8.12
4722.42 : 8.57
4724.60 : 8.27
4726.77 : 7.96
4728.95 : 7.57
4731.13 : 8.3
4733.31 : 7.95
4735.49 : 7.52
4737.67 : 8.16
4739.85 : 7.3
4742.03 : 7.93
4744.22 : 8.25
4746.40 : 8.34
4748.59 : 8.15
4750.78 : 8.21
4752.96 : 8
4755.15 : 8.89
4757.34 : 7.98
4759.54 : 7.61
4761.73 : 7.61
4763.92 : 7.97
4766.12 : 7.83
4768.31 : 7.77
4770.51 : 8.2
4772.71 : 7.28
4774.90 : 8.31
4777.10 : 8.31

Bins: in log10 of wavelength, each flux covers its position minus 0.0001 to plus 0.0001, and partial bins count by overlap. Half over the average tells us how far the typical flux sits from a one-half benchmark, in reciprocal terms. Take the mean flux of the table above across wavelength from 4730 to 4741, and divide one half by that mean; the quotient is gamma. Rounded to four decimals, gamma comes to 0.0637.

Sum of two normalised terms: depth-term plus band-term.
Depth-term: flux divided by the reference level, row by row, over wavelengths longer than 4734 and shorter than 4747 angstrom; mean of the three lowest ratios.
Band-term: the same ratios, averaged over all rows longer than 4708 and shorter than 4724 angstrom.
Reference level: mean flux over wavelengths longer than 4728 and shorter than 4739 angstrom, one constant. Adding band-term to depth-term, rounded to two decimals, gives 1.96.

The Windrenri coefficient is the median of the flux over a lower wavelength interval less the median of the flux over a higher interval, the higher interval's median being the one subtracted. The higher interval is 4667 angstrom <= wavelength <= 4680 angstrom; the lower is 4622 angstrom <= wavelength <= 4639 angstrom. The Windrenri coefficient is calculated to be 0.8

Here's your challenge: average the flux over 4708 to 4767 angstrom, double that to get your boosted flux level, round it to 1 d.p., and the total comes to 15.9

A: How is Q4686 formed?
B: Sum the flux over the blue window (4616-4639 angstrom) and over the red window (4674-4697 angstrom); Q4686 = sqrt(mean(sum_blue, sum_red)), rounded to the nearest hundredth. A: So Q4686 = 9.26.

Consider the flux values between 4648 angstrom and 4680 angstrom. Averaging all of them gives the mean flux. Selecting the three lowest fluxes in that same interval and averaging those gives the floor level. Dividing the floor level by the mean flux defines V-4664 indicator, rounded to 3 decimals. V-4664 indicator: 0.956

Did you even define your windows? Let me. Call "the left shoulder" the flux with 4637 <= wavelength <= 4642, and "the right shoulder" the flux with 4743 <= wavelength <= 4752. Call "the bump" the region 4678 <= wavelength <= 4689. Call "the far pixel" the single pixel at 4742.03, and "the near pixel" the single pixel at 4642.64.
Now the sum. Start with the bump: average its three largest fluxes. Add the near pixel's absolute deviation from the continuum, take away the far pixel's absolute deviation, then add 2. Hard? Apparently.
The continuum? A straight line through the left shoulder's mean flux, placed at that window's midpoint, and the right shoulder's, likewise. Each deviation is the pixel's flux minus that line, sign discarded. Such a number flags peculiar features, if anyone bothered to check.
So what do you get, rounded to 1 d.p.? 9.7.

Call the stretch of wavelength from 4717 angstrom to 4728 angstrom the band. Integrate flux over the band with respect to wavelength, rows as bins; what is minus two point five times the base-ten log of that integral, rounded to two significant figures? -4.9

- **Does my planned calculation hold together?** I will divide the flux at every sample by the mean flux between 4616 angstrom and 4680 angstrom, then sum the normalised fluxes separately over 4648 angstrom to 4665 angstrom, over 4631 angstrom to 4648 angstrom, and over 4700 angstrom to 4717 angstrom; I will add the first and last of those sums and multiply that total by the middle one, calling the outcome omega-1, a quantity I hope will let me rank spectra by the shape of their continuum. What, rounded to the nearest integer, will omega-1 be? 127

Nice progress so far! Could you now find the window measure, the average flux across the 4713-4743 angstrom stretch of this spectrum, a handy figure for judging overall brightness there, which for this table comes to 7.94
